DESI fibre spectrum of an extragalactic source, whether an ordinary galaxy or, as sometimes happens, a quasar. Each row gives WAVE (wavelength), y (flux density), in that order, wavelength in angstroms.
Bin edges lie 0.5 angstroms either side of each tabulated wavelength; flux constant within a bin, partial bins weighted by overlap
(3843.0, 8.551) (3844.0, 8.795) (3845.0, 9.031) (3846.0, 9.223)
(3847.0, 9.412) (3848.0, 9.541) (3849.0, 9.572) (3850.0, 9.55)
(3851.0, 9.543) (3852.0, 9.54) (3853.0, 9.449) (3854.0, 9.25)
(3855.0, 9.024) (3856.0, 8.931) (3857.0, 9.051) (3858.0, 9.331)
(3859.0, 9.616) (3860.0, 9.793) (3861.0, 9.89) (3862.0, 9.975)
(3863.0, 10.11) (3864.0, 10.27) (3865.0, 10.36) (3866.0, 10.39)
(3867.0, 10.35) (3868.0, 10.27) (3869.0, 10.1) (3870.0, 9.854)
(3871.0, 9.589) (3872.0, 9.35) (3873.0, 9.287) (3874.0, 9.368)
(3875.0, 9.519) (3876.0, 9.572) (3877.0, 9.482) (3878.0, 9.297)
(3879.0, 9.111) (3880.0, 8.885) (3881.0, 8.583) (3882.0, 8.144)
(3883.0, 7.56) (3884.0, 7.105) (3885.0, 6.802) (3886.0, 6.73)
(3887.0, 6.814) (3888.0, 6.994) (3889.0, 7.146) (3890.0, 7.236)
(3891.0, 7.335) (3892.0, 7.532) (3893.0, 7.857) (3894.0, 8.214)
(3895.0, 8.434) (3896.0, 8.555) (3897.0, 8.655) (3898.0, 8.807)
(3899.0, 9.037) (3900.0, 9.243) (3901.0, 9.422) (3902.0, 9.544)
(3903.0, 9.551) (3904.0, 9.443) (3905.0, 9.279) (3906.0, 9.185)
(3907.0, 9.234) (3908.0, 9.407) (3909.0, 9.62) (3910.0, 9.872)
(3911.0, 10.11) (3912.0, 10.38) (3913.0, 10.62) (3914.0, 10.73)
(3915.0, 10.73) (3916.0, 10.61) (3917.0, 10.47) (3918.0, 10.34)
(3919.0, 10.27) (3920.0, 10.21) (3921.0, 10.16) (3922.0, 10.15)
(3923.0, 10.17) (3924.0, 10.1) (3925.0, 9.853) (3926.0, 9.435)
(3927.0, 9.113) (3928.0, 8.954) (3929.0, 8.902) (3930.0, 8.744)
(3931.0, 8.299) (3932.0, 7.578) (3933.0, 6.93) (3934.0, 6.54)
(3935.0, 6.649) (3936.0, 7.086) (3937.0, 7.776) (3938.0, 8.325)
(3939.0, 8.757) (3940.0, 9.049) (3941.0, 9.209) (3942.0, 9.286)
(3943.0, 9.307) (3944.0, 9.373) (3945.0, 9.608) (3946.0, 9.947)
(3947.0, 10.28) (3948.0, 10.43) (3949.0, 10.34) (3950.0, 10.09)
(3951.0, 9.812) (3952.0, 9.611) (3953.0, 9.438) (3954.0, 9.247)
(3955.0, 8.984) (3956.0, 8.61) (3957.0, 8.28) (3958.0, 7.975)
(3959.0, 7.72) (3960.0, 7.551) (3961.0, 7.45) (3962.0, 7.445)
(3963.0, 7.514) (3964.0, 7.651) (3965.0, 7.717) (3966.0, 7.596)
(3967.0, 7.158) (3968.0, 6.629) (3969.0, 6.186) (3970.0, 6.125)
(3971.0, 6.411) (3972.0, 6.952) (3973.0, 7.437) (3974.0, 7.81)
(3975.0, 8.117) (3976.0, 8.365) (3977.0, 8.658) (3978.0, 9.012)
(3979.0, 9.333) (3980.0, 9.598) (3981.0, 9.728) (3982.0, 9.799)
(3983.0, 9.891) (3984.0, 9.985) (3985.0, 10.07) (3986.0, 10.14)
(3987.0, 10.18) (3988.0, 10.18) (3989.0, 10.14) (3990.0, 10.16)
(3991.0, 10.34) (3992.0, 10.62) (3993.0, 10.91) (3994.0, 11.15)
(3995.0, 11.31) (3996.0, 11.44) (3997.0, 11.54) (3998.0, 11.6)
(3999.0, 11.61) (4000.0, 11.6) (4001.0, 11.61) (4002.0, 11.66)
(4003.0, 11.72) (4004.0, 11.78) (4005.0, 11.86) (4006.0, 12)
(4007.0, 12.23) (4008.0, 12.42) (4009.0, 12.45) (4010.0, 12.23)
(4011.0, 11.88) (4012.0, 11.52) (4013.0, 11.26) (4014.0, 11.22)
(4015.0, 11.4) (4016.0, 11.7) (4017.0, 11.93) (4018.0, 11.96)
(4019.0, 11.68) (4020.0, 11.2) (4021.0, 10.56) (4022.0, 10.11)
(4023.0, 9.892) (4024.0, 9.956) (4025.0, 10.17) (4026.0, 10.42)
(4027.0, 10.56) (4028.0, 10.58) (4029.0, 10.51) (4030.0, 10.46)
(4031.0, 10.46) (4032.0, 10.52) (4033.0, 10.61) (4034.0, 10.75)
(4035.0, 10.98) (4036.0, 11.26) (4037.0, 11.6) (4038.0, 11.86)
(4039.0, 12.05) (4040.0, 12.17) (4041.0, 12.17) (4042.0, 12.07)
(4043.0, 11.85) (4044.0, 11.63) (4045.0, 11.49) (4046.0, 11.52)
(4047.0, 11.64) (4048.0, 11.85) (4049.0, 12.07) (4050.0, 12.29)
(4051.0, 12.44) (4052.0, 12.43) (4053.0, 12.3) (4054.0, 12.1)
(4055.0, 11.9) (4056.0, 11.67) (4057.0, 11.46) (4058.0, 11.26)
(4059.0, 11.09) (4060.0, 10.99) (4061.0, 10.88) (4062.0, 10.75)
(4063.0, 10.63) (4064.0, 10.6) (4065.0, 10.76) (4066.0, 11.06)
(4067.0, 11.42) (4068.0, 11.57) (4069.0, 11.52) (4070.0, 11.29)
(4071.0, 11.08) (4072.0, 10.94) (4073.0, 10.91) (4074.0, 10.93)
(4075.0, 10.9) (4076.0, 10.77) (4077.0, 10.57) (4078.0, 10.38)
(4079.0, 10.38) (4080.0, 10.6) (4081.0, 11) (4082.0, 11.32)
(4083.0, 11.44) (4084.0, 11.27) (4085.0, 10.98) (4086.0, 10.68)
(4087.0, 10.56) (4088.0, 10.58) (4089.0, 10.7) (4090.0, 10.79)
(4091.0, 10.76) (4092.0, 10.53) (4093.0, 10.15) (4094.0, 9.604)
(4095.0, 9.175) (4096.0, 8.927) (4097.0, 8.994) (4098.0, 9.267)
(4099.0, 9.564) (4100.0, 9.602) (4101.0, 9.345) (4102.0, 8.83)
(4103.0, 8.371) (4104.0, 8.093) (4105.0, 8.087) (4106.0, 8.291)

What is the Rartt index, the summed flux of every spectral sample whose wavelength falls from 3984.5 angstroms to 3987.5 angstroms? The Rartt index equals 30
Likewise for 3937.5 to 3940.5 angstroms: 26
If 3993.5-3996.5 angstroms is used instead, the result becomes 34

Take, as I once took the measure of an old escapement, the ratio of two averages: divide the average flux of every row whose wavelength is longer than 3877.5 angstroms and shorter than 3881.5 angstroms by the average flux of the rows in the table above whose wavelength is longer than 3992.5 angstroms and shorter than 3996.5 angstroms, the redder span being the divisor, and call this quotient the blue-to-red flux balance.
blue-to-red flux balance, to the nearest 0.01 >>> 0.80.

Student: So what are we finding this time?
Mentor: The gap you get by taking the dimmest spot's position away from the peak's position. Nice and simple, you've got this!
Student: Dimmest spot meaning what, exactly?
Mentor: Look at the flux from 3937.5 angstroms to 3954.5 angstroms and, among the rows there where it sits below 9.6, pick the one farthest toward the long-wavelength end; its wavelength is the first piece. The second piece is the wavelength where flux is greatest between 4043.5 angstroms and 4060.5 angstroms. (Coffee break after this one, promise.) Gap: 97 angstroms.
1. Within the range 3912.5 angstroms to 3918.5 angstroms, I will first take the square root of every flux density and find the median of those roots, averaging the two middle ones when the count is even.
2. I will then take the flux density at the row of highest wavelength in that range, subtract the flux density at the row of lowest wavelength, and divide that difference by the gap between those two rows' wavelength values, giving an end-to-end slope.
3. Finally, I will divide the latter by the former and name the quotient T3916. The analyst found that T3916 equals -0.017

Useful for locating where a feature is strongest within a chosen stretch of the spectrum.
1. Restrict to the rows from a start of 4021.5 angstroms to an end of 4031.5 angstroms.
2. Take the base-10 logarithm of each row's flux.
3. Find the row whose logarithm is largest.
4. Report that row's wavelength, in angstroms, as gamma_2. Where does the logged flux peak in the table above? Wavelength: 4028.0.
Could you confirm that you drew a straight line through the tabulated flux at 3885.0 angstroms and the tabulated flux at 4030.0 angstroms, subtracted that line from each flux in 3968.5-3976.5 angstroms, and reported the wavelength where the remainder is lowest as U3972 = 3970.0 angstroms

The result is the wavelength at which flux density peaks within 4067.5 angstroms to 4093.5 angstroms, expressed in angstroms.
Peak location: 4068.0 angstroms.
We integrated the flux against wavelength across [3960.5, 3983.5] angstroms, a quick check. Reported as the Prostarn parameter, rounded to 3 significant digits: 183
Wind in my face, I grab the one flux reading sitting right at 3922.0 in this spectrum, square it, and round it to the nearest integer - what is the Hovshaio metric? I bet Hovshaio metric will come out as 103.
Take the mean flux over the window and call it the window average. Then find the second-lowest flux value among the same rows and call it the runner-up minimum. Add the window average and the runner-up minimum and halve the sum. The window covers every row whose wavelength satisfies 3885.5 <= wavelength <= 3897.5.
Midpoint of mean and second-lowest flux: 7.2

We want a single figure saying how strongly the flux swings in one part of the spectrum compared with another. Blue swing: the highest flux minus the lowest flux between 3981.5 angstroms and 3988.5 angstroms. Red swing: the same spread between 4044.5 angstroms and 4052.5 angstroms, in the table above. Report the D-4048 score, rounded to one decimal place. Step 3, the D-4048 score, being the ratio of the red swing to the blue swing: 2.5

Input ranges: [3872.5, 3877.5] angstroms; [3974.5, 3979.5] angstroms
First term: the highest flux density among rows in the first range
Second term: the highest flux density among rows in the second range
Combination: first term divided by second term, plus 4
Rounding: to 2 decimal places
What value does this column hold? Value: 5.03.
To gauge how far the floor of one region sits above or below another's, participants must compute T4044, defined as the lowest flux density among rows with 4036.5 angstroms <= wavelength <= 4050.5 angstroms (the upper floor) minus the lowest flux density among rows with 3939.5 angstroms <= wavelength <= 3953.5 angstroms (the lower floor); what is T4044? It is 2.4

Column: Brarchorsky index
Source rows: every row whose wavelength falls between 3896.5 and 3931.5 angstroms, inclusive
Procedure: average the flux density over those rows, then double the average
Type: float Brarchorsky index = 19.4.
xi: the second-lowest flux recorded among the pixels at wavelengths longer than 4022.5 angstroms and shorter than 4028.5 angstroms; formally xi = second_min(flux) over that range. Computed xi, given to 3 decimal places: 9.956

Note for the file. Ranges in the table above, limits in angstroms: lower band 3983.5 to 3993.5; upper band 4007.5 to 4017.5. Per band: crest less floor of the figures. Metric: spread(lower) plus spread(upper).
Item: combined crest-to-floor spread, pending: 2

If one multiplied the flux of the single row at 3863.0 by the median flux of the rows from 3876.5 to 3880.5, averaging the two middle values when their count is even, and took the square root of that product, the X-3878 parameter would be 9.6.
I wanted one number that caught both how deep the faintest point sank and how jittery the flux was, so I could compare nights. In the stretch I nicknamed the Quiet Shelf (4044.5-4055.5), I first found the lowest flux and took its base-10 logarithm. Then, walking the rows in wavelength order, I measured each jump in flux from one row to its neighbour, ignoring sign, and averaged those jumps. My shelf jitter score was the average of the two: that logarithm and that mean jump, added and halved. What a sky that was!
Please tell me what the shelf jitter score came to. 0.60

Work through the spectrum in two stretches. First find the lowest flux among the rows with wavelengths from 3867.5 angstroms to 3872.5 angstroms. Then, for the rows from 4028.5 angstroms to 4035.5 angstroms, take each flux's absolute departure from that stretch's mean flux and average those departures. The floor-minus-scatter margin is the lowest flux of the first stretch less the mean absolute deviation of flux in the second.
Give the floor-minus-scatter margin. 9.2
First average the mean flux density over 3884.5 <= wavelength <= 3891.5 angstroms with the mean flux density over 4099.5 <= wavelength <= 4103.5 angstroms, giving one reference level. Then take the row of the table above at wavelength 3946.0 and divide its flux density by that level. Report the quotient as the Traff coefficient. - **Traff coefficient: 1.24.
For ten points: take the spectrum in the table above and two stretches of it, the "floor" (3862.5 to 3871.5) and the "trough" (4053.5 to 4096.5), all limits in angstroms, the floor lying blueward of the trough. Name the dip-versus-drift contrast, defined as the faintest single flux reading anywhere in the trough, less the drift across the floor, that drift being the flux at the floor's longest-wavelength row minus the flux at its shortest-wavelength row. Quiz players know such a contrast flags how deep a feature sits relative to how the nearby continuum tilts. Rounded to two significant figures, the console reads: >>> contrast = 9.4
